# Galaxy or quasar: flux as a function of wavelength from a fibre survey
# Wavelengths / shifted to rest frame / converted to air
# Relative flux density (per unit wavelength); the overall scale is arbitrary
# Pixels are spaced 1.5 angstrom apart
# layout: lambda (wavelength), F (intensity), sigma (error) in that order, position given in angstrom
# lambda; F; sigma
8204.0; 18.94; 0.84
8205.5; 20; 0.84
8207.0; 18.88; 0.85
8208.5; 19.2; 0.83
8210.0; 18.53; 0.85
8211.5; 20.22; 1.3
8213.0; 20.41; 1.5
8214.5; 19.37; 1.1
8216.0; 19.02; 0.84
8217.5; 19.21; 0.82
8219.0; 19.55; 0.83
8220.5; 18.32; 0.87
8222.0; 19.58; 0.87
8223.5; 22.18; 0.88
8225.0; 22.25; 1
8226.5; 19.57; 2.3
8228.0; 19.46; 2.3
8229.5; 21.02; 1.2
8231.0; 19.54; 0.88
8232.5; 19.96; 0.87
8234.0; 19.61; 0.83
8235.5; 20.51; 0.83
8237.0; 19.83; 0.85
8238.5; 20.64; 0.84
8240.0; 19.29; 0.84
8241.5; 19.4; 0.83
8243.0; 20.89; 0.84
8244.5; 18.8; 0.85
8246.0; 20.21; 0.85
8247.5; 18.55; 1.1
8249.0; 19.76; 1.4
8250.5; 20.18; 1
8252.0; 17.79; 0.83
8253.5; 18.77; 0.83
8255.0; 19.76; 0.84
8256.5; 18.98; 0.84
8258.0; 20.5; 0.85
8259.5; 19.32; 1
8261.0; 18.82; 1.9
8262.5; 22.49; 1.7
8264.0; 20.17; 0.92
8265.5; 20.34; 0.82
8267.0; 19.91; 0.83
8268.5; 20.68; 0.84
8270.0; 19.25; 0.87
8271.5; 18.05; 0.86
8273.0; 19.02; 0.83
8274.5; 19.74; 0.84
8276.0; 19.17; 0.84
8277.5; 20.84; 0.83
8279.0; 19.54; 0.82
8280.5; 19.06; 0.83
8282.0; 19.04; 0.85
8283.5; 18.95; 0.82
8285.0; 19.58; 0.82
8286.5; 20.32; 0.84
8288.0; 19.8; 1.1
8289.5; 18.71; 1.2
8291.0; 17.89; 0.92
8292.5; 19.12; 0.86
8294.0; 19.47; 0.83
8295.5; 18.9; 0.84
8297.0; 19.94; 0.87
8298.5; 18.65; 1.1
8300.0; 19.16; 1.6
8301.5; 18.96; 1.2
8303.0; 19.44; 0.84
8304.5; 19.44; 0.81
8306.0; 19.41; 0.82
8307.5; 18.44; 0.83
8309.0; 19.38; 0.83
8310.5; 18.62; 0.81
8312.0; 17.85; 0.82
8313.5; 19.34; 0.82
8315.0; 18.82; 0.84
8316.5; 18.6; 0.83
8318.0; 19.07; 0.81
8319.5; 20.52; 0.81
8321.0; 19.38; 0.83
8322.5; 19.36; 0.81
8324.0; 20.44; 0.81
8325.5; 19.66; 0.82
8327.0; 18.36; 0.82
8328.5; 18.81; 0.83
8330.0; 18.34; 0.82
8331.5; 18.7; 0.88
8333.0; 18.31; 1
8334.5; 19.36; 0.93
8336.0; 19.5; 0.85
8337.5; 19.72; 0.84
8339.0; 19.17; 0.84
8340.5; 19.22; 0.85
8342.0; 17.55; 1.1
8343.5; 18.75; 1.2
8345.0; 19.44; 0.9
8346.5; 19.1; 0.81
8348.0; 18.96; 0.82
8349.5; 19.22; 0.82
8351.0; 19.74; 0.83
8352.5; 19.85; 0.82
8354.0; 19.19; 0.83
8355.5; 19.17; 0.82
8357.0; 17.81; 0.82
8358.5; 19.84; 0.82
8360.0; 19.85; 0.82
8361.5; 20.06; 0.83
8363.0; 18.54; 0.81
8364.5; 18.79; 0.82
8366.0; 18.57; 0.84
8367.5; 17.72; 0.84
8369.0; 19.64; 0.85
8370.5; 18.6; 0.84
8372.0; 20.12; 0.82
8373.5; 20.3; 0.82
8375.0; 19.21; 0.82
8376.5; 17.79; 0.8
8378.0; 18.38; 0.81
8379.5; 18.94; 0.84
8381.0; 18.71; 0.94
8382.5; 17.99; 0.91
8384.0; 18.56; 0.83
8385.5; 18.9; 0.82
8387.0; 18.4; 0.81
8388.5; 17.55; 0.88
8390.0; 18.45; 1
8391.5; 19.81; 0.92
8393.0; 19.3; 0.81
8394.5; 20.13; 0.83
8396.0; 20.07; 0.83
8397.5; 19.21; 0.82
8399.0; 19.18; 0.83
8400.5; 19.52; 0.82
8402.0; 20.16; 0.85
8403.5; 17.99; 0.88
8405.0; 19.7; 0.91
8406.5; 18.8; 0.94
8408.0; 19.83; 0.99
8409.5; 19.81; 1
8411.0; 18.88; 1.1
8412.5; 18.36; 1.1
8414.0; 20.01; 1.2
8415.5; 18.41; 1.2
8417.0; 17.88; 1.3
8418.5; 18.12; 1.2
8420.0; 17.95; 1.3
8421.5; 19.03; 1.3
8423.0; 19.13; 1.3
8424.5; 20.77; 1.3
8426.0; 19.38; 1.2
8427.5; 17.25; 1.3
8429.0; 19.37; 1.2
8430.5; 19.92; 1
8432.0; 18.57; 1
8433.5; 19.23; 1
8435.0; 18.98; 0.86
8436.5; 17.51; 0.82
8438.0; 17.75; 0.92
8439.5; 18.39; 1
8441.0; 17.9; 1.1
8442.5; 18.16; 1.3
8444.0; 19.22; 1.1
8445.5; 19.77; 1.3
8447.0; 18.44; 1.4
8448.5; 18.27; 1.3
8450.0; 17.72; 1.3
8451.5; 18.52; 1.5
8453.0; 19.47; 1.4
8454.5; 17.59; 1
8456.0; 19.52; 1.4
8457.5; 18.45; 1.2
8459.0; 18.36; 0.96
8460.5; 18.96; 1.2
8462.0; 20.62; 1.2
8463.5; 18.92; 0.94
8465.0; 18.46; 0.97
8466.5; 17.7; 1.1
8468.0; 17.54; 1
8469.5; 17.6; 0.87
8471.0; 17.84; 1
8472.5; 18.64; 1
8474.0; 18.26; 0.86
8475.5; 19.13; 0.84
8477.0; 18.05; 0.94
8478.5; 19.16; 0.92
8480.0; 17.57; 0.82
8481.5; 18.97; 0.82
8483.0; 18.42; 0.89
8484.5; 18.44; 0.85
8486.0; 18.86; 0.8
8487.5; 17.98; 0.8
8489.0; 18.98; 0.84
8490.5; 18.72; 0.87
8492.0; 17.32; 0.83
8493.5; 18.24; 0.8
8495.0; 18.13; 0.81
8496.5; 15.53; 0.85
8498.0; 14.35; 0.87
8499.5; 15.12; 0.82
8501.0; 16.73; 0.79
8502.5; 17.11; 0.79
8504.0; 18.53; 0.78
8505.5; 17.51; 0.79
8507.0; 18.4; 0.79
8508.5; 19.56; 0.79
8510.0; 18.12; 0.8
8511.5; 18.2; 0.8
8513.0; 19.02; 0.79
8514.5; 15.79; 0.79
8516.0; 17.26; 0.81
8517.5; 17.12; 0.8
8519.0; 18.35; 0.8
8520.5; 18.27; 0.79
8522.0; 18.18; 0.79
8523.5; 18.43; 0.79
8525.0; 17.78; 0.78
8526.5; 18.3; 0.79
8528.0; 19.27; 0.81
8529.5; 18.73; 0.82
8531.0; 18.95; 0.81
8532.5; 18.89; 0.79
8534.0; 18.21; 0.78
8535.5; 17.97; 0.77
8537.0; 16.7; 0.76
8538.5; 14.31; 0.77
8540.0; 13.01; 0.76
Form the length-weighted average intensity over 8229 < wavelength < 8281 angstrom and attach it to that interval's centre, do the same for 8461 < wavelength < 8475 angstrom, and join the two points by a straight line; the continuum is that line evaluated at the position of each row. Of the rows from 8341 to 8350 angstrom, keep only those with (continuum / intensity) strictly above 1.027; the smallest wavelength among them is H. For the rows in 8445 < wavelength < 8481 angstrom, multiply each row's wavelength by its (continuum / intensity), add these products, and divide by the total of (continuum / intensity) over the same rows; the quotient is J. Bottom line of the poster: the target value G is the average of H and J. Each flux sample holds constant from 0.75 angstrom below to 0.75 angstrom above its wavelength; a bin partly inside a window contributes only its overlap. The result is 8402.4 angstrom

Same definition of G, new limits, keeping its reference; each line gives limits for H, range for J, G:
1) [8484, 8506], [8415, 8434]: 8458.2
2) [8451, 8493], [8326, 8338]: 8393.3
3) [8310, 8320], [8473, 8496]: 8397.5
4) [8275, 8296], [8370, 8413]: 8336.7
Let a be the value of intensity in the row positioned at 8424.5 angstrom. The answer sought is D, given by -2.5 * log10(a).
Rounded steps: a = 20.77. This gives -3.29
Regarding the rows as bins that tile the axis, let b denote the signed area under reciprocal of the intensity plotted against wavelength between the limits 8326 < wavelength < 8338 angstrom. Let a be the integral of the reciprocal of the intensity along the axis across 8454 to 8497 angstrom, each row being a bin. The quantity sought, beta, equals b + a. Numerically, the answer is 3.0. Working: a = 2.3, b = 0.6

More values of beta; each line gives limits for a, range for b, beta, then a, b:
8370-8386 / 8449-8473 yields 2.1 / 0.8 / 1.3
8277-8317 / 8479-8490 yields 2.7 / 2.1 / 0.6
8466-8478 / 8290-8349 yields 3.8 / 0.7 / 3.1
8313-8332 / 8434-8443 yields 1.5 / 1.0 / 0.5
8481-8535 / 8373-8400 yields 4.5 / 3.0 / 1.4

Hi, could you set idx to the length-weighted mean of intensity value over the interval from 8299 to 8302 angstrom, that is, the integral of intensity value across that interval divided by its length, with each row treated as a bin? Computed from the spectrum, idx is 19.0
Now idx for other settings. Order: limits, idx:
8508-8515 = 18.2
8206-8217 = 19.4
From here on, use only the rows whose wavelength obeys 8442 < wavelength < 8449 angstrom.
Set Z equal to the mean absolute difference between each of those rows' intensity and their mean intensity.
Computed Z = 0.58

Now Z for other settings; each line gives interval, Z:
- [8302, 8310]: 0.31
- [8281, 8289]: 0.43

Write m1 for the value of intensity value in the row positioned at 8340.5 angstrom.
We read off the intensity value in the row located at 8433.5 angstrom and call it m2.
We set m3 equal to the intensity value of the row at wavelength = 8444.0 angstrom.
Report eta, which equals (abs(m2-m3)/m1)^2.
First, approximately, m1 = 19.22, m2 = 19.23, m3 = 19.22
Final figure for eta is 0.0000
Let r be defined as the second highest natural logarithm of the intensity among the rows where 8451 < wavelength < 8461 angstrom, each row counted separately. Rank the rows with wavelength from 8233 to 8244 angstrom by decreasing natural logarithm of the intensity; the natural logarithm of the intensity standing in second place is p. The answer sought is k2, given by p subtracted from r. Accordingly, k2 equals -0.06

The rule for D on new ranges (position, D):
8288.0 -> -3.24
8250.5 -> -3.26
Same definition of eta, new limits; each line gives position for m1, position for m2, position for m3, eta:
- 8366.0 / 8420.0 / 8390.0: 0.0007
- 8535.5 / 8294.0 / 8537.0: 0.0238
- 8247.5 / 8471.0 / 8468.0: 0.0003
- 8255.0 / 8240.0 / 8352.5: 0.0008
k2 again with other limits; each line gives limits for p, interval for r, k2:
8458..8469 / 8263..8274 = 0.07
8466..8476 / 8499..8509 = -0.01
